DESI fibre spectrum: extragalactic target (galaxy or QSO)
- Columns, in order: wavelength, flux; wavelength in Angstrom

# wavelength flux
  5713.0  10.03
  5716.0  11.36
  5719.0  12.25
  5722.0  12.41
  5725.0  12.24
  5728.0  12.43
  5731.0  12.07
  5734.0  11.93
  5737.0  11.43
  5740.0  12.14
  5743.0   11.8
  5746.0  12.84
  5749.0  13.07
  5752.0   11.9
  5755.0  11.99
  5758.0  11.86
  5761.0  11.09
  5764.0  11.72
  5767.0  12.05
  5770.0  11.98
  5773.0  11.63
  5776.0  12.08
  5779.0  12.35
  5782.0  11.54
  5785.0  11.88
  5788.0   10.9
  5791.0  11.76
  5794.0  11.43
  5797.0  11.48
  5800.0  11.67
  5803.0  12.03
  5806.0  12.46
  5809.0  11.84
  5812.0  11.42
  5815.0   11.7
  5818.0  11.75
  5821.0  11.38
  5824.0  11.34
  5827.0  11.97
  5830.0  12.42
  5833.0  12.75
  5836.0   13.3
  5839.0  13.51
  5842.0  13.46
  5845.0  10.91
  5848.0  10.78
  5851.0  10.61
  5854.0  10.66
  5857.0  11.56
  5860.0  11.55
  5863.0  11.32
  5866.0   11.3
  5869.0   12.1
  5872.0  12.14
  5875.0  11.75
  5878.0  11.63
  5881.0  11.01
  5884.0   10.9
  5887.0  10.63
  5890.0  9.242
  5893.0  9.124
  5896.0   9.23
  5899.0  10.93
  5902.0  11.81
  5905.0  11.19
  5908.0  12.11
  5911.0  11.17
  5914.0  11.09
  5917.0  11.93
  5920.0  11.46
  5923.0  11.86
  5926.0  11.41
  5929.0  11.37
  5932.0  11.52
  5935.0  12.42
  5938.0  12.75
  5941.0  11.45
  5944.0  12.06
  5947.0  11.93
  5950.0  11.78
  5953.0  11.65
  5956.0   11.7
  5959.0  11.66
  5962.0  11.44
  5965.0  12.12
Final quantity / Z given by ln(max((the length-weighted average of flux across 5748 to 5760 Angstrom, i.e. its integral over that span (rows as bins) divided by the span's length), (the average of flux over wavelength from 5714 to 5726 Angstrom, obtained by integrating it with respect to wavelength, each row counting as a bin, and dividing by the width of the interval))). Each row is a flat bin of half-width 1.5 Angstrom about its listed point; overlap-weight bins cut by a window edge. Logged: 2.50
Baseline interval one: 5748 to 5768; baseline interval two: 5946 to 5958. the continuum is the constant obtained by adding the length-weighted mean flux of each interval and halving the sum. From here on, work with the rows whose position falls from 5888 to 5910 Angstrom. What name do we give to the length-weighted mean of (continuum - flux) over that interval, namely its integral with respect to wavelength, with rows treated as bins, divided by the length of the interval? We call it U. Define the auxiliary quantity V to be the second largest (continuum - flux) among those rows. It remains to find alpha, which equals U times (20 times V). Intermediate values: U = 1.30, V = 2.61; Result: 68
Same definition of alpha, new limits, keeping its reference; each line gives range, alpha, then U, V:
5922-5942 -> 0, 0.00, 0.43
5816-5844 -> -5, -0.55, 0.46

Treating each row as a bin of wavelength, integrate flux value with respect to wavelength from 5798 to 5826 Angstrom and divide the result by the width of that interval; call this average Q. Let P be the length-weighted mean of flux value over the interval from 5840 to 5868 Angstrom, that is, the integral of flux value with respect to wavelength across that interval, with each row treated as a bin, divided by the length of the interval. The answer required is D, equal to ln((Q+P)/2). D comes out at 2.45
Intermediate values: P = 11.4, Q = 11.73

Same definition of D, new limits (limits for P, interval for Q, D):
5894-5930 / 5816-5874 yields 2.45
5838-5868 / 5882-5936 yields 2.43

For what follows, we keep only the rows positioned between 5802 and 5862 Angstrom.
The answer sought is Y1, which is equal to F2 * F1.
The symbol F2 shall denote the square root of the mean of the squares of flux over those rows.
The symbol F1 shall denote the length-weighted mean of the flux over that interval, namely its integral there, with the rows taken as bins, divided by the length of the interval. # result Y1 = 141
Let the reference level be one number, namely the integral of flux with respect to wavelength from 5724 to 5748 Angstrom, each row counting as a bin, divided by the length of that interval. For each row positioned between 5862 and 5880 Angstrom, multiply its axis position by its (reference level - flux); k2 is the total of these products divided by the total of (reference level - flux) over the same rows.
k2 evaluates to 5868.8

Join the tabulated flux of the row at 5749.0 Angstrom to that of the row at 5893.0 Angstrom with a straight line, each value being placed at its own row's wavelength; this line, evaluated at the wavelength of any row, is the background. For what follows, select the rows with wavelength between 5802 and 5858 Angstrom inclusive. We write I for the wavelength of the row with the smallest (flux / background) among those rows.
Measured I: 5812.0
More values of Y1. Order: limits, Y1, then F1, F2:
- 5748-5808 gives 140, 11.8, 11.9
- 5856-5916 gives 123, 11.1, 11.1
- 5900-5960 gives 137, 11.7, 11.7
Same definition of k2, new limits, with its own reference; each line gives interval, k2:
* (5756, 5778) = 5764.6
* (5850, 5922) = 5886.0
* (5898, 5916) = 5906.6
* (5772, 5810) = 5789.7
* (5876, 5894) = 5888.2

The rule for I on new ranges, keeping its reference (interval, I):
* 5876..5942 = 5893.0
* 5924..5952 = 5926.0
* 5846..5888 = 5851.0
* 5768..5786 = 5773.0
